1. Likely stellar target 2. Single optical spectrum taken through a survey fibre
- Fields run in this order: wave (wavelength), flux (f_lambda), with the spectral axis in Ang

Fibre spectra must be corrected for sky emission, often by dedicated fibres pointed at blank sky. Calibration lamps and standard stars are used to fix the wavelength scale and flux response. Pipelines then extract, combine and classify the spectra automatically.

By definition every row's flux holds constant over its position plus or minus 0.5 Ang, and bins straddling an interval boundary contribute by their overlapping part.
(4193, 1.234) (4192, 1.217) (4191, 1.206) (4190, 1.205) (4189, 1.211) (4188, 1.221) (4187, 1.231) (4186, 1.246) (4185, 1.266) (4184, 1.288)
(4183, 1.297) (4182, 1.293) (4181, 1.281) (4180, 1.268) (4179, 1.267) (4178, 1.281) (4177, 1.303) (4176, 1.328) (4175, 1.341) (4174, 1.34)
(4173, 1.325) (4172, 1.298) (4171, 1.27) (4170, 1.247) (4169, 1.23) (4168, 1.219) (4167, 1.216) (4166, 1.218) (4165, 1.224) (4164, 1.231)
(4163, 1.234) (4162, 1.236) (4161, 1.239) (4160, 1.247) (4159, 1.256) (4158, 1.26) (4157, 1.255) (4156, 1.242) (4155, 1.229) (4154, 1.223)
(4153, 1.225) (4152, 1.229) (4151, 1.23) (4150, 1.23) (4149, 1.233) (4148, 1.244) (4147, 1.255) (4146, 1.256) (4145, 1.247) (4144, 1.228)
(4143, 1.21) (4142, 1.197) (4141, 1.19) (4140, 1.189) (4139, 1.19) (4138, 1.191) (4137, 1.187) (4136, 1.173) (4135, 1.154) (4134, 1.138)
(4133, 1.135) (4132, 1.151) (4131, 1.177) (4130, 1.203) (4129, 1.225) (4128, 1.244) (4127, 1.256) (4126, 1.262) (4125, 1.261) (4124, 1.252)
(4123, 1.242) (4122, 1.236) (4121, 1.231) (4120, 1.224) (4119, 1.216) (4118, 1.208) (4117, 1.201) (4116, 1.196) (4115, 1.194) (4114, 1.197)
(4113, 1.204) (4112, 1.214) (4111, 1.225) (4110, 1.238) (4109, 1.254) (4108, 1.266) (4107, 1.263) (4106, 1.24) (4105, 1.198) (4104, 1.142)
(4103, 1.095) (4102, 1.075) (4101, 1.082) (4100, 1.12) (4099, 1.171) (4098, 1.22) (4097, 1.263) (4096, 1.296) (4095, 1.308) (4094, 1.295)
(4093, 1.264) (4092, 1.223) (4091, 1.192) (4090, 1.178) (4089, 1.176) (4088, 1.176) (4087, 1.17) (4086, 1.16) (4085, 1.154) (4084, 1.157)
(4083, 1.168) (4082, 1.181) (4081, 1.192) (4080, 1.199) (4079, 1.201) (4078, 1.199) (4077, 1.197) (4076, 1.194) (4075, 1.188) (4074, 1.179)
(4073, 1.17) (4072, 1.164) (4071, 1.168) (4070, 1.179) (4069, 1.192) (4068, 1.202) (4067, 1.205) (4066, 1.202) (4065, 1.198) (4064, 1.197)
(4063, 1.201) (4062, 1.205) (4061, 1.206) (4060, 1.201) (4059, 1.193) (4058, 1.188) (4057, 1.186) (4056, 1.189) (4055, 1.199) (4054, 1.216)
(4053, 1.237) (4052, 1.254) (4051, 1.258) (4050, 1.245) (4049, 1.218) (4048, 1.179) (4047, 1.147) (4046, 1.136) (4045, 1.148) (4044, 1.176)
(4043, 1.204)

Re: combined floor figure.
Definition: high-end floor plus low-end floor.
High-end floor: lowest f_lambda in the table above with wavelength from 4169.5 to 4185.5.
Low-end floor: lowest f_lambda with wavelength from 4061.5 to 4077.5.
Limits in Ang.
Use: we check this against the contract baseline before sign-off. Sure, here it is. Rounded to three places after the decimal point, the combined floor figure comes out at 2.411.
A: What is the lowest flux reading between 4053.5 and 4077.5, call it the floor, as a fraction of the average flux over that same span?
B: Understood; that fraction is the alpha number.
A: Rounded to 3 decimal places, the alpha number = 0.976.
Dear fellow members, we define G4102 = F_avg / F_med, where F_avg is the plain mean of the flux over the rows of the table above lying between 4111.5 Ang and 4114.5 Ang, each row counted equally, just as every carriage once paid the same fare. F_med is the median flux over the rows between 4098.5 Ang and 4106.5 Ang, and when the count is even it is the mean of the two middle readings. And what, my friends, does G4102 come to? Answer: 1.07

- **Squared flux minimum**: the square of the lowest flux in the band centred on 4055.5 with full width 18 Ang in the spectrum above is 1.32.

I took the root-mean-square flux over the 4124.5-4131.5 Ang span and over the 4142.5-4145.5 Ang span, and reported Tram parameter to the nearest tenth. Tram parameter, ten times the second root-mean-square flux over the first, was 10.0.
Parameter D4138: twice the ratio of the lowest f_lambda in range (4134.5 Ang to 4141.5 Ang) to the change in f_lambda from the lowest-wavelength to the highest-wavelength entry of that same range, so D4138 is 64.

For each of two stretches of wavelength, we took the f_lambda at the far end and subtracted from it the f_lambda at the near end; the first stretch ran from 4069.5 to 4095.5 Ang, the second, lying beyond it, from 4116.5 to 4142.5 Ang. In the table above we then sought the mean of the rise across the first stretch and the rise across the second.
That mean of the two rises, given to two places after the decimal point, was 0.06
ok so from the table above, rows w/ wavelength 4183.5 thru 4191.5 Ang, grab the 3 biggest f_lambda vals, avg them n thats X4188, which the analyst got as 1.27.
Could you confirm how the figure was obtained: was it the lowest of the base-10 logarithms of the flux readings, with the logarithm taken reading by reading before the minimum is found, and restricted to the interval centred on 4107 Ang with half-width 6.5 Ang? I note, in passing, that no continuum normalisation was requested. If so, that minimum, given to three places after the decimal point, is 0.031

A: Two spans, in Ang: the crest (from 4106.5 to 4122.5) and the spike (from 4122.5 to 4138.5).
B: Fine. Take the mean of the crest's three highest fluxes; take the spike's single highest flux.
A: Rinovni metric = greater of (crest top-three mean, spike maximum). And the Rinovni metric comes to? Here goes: 1.262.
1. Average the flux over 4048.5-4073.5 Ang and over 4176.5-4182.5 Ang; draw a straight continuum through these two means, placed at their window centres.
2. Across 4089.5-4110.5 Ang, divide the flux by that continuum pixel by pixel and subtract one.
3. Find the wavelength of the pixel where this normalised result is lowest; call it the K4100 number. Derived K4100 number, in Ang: 4102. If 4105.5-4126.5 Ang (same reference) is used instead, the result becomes 4115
